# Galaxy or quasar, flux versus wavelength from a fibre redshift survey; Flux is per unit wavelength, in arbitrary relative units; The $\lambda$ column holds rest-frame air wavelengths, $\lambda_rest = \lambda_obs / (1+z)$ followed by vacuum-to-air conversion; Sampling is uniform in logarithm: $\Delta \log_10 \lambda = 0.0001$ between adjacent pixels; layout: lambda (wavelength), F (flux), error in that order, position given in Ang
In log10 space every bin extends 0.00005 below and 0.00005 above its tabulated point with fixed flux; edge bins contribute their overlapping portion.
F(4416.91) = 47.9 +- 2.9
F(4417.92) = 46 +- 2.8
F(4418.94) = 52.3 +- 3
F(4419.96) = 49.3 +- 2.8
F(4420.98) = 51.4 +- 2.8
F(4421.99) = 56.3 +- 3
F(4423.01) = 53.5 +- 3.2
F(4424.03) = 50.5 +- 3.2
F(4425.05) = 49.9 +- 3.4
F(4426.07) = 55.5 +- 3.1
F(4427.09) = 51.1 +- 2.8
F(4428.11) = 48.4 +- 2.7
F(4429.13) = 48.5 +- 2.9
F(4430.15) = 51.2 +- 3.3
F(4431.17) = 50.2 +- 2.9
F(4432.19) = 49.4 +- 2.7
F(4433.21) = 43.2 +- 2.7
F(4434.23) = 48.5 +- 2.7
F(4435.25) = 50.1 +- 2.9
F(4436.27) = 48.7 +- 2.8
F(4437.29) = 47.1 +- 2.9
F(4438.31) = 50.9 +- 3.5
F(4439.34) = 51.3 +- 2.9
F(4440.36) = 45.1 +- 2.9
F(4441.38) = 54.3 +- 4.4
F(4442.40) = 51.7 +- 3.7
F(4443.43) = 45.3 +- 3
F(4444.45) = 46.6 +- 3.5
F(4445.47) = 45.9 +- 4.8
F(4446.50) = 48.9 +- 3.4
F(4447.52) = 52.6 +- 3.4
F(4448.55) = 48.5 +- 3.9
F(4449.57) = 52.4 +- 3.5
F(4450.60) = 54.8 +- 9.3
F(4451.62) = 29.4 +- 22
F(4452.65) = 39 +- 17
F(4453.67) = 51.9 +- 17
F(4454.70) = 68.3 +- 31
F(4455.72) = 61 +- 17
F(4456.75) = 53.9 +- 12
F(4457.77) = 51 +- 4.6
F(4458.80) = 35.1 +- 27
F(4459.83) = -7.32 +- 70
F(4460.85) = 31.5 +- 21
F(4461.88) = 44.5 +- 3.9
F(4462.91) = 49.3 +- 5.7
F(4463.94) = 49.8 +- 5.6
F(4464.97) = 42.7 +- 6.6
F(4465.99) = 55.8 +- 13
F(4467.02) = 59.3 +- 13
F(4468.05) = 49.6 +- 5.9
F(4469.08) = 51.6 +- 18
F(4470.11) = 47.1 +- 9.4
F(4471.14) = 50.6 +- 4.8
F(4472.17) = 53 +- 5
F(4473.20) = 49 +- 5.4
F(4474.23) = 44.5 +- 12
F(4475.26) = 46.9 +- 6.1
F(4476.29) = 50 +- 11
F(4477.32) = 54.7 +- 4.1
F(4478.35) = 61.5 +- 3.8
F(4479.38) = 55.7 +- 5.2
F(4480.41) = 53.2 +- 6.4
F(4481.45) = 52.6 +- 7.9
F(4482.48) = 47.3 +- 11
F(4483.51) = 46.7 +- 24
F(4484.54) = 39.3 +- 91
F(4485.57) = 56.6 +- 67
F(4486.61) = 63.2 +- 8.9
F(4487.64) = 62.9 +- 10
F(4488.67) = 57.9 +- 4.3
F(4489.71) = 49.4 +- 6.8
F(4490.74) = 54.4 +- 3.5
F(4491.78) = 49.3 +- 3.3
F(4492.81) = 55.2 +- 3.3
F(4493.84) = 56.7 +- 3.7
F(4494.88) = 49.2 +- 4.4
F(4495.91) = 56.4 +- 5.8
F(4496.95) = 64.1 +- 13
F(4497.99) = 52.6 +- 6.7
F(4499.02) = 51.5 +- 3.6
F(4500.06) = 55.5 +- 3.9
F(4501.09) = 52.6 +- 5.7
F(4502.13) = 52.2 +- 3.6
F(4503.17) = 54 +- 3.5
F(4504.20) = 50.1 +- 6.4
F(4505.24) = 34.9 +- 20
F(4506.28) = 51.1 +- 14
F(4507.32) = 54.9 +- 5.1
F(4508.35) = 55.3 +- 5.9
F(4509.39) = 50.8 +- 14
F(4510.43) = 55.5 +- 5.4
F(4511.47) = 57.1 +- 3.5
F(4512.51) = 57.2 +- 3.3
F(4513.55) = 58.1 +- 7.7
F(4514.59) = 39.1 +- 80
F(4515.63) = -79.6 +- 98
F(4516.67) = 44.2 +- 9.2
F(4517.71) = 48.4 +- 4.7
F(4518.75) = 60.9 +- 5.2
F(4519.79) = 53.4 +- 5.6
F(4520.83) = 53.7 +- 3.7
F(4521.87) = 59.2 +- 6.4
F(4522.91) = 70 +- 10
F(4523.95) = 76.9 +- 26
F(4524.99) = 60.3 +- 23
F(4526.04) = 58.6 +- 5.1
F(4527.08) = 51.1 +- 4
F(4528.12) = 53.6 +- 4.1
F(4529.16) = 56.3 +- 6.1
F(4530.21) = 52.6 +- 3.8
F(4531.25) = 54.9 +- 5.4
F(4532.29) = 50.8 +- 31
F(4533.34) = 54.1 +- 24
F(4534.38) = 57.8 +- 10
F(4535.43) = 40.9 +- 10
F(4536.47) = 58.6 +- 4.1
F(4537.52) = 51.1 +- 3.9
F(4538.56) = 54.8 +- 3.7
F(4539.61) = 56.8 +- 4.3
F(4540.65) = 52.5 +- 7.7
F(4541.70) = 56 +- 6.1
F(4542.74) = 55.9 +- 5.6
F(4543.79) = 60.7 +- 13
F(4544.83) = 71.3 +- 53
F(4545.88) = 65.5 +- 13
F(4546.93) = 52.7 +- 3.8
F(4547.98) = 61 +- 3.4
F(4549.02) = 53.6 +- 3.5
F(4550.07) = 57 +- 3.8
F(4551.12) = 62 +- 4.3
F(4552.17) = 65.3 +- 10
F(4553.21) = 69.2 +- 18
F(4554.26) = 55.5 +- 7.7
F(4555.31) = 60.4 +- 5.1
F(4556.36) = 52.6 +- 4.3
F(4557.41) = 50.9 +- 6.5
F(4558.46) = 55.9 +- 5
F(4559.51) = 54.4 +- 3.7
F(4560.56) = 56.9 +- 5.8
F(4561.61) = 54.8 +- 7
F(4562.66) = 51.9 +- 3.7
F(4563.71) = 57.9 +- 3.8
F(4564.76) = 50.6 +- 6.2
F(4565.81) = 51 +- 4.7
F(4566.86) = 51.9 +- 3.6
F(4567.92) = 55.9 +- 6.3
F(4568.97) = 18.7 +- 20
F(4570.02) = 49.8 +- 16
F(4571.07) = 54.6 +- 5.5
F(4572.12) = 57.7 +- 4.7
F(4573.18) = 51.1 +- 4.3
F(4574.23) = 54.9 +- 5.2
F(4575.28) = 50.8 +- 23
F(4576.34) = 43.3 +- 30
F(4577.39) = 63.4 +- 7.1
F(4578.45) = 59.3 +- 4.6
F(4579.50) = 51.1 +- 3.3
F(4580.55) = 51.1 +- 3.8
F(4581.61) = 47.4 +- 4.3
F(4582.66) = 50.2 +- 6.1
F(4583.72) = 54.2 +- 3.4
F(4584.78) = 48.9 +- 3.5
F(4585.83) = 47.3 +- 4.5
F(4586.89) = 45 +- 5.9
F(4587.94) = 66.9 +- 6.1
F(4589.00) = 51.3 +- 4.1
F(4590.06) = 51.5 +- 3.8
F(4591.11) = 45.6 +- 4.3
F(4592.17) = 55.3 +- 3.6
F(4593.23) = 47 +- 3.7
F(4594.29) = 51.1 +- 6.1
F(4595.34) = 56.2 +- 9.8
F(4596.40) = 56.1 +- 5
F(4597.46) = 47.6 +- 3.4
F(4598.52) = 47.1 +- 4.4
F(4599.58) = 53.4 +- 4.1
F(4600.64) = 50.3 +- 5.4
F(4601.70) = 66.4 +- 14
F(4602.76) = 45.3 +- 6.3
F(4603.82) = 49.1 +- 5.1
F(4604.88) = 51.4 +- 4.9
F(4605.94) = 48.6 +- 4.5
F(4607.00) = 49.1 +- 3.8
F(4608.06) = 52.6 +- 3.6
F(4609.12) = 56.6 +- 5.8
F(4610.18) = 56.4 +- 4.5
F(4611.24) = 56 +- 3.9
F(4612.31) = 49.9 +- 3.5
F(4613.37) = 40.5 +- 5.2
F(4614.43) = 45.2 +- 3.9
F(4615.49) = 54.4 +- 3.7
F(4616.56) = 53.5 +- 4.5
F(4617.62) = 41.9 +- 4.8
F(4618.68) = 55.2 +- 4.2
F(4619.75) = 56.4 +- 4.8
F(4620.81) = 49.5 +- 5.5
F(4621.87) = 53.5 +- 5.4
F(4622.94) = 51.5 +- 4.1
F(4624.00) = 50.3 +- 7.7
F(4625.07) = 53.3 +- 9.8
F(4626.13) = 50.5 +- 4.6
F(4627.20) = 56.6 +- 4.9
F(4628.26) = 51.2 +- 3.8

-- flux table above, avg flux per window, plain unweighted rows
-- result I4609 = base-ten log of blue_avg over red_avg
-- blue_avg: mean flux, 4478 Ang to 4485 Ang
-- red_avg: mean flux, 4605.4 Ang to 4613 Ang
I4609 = -0.015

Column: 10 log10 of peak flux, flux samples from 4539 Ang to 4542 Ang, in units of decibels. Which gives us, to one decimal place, 17.5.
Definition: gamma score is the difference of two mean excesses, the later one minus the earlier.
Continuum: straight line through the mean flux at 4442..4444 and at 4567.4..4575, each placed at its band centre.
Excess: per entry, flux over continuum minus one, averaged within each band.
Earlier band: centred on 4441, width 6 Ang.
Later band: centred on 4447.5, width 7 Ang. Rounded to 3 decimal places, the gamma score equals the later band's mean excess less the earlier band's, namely 0.003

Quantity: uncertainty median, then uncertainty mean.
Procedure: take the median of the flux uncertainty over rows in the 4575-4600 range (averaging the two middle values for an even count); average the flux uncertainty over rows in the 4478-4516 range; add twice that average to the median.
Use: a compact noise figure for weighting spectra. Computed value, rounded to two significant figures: 35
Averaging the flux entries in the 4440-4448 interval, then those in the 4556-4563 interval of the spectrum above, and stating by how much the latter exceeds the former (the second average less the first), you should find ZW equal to 5.1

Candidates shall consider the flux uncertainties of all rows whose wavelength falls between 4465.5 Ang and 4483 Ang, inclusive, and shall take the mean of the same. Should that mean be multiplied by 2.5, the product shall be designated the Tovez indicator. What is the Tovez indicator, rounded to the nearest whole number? 21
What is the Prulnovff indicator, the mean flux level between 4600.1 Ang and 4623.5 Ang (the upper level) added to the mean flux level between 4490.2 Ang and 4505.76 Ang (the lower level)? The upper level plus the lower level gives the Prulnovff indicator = 104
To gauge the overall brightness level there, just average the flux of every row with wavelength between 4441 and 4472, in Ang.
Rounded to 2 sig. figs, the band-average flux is 47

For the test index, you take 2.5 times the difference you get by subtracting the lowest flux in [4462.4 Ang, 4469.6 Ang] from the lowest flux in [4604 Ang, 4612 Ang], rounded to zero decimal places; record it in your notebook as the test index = 15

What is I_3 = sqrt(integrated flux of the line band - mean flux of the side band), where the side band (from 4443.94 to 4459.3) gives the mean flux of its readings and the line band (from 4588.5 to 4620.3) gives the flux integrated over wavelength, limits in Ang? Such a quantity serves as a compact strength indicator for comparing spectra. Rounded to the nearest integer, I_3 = 40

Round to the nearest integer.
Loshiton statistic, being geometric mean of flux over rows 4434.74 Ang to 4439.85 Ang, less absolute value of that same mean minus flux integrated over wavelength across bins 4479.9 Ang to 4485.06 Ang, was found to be -148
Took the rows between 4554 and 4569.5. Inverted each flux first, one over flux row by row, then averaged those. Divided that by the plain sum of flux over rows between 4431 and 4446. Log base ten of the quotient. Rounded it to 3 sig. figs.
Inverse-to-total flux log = -4.54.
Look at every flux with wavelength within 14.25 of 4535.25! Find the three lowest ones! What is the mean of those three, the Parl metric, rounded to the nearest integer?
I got 48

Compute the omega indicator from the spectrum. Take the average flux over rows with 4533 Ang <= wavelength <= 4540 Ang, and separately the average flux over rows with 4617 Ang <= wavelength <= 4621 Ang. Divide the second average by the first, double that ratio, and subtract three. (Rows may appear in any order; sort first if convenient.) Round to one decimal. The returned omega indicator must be -1.1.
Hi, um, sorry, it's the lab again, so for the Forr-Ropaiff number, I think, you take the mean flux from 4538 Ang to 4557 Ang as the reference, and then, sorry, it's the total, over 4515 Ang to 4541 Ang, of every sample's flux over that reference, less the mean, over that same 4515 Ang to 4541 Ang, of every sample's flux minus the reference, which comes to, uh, 30.2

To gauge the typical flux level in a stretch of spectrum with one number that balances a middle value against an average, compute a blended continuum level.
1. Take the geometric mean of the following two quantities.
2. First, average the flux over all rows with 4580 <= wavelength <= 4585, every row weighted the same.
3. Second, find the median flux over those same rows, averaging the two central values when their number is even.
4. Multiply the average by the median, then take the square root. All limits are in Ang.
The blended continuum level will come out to 50.3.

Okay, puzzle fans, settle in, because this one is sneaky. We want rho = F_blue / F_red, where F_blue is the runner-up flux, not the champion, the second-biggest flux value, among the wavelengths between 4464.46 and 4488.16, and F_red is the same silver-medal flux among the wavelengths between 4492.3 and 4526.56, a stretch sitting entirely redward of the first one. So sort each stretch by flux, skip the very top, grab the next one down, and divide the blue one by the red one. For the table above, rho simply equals 0.90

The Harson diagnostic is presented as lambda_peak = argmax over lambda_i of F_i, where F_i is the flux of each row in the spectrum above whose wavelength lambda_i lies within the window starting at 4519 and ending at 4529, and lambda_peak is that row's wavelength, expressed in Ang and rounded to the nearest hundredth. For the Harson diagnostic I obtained 4523.95 Ang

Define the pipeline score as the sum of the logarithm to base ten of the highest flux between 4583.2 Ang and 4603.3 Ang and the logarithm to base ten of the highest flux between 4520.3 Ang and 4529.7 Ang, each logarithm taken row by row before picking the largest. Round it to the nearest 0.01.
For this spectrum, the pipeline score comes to 3.71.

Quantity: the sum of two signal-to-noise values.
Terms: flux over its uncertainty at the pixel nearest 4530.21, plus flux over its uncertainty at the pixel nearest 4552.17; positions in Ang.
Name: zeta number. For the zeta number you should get 20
